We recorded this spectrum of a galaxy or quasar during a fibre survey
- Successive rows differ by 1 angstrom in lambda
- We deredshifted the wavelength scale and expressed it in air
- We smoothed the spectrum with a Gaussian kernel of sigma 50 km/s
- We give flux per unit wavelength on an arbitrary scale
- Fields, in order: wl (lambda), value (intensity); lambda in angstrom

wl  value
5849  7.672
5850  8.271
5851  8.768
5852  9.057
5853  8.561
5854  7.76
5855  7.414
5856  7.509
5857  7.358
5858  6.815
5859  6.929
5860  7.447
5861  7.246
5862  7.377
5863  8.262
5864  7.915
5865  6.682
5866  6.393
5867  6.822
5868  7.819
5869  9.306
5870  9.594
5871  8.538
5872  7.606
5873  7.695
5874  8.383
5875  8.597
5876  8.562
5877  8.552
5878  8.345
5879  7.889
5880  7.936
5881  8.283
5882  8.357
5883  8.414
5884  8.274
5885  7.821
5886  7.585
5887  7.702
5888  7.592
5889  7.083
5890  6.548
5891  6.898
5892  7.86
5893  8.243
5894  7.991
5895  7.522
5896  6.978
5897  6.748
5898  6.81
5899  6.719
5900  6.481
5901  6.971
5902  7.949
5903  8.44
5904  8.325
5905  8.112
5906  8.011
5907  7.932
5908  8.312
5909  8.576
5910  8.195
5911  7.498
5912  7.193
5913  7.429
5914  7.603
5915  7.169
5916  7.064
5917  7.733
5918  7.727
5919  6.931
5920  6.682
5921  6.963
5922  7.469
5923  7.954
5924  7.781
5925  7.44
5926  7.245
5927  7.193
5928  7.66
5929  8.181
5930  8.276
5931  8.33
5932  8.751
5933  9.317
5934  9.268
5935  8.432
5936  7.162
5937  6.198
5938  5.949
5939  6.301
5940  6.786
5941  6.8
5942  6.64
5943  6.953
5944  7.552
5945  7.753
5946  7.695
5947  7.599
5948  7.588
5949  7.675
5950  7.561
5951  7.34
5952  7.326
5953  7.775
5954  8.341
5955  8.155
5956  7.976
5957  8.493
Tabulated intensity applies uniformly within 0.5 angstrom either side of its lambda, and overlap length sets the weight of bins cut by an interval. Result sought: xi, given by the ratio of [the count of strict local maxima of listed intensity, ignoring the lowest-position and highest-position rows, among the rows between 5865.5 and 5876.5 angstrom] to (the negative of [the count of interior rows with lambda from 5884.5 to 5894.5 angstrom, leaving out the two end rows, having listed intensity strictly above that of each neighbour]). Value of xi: -1.0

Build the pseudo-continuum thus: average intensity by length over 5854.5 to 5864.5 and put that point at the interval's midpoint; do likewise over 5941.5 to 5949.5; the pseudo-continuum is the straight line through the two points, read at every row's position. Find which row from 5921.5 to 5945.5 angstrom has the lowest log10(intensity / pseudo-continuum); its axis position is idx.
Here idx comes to 5938 angstrom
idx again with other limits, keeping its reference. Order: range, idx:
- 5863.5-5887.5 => 5866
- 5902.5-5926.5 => 5920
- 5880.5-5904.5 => 5900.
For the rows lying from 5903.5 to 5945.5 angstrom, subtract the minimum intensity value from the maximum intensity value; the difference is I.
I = 3.37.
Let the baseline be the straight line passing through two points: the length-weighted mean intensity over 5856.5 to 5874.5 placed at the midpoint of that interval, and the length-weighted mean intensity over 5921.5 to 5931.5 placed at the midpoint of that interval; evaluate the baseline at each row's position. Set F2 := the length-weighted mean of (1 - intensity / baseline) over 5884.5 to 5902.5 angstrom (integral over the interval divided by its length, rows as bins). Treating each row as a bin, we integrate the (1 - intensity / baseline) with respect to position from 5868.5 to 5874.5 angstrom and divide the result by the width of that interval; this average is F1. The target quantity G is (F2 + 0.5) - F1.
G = 0.66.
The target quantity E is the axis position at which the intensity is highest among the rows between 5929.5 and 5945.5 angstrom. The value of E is 5933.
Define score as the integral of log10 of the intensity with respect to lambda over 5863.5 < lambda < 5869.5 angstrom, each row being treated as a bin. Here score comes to 5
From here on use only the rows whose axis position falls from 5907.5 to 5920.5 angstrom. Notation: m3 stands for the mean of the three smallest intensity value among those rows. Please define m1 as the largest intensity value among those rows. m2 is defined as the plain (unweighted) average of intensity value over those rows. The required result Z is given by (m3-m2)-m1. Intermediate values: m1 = 8.576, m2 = 7.55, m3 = 6.89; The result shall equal -9.2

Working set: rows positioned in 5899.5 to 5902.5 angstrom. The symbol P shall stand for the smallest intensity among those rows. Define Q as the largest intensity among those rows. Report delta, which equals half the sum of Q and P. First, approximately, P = 6.481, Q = 7.949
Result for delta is 7.2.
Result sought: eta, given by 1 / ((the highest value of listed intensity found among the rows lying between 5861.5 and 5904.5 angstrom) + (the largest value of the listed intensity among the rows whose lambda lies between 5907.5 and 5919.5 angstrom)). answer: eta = 0.0550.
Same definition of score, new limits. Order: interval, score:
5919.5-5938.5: 17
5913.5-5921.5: 7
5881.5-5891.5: 9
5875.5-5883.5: 7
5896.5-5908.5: 11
